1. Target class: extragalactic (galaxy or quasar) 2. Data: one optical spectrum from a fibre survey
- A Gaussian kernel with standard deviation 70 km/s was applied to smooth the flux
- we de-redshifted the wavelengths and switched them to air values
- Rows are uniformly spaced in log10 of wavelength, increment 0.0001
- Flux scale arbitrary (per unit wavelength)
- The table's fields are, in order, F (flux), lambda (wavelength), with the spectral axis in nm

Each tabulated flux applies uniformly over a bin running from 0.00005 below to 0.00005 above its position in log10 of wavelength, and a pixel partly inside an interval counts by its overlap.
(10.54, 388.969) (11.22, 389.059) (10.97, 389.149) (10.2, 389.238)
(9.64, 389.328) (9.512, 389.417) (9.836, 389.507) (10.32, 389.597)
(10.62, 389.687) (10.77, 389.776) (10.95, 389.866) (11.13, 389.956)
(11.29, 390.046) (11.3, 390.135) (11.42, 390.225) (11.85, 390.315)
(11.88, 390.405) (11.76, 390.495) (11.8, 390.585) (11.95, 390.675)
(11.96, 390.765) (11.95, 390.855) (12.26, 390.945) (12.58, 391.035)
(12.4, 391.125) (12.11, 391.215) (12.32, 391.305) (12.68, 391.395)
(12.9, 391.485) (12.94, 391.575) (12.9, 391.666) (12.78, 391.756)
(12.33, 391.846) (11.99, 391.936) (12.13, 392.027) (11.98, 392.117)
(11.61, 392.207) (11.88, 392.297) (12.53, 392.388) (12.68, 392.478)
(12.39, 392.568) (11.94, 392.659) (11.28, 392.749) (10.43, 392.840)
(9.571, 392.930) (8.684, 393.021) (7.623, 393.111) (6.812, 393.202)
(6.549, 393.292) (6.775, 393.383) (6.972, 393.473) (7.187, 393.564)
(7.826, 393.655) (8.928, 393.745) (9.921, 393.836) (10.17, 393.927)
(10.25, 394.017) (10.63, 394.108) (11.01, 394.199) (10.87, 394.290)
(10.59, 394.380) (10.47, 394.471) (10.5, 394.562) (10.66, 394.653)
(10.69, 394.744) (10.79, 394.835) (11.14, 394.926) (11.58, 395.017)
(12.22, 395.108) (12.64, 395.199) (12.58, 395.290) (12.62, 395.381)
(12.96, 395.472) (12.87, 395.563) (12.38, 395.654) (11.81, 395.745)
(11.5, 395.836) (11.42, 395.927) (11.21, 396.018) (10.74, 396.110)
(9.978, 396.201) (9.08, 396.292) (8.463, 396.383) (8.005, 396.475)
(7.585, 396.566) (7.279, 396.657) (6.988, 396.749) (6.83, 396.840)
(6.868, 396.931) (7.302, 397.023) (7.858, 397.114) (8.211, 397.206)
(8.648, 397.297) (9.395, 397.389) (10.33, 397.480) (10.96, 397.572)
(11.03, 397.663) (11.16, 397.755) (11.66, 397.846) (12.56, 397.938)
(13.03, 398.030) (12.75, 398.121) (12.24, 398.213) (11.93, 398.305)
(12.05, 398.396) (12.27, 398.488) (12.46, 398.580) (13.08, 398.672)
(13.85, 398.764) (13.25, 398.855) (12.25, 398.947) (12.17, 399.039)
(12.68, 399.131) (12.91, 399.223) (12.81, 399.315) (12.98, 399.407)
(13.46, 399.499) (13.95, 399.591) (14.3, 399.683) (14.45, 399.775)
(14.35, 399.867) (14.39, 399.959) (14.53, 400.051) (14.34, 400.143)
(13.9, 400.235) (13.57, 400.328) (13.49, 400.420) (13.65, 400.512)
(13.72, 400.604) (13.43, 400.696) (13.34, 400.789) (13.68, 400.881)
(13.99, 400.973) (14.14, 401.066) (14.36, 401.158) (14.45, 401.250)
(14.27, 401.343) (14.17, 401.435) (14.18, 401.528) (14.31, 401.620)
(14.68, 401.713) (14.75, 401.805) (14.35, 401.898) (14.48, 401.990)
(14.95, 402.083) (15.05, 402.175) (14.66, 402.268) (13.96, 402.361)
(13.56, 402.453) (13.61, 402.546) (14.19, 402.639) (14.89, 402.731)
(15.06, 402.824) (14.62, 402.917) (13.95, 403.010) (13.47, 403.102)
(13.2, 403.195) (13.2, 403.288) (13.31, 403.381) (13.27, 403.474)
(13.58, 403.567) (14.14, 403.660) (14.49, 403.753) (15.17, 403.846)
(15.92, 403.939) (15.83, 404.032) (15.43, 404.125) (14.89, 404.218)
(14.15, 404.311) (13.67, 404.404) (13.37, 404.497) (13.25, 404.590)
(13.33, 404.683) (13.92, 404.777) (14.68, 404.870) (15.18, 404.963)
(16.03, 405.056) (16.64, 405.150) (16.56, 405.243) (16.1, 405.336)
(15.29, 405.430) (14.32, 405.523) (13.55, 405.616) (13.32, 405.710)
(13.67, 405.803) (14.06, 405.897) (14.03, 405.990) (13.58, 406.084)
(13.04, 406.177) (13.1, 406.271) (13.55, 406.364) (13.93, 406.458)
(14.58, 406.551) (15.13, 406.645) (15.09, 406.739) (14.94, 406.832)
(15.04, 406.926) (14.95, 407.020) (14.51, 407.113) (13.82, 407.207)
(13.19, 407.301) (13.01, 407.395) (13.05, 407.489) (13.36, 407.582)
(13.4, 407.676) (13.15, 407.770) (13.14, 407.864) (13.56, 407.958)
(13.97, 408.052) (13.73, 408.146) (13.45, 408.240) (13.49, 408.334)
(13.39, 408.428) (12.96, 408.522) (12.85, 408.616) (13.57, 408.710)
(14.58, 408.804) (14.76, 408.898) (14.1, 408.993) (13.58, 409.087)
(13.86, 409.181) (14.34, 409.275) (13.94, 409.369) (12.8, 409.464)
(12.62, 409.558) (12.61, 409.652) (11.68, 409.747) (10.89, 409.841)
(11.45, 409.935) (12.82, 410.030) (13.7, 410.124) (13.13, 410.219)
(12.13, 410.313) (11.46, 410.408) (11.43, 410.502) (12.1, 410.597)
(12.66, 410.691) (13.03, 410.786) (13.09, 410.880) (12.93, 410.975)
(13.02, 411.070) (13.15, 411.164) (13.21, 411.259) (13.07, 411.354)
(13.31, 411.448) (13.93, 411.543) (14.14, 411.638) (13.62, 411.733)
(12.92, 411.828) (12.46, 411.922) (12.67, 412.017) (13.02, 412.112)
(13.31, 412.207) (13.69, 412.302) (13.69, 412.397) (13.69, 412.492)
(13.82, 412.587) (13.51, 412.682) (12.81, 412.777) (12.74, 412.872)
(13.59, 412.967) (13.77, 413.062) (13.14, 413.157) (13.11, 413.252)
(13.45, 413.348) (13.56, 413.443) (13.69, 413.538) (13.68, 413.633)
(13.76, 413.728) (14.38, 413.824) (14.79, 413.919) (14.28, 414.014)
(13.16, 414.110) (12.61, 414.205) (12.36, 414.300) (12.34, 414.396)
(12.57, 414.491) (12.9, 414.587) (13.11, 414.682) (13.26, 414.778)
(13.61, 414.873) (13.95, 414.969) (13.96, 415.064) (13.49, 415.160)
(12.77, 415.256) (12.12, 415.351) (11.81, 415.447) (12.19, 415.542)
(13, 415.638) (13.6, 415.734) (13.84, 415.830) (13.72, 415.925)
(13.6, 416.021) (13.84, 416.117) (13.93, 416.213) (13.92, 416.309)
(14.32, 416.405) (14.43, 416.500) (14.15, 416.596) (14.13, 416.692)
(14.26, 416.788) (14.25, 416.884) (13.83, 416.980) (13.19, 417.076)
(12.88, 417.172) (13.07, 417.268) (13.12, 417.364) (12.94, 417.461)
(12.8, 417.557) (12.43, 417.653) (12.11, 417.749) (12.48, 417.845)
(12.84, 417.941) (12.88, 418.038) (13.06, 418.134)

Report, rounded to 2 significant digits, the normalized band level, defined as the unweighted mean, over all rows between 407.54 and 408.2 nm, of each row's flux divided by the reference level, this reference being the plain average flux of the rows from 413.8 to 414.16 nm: 0.95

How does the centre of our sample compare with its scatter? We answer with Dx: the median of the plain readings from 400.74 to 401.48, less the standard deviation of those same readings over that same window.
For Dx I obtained 13.8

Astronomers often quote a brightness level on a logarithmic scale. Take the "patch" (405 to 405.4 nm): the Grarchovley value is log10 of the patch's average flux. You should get 1.21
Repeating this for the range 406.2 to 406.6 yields 1.14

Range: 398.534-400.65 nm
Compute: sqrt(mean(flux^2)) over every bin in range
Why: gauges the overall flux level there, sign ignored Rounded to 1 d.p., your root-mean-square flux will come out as 13.5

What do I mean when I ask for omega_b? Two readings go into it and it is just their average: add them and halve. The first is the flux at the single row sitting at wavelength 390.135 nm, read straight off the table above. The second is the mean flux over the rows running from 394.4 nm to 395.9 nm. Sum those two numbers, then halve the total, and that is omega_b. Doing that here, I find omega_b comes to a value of 11.5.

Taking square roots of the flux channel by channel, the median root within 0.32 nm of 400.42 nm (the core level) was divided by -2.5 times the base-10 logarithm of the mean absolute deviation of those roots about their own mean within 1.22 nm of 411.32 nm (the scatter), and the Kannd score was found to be 1.27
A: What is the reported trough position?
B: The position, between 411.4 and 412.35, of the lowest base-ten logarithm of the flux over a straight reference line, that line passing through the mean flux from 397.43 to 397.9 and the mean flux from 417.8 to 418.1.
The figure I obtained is 411.922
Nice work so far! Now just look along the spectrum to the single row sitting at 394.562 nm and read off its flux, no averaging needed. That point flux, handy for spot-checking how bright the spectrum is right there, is 10.5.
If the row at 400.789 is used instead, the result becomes 13.34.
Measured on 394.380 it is 10.59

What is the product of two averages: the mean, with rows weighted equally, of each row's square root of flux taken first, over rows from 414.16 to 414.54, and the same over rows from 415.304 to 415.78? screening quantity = 12.5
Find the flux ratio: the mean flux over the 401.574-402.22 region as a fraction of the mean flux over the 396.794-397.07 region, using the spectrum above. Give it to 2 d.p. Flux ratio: 2.09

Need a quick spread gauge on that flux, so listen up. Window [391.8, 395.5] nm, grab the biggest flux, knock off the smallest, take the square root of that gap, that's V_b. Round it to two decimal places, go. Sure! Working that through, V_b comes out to 2.53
